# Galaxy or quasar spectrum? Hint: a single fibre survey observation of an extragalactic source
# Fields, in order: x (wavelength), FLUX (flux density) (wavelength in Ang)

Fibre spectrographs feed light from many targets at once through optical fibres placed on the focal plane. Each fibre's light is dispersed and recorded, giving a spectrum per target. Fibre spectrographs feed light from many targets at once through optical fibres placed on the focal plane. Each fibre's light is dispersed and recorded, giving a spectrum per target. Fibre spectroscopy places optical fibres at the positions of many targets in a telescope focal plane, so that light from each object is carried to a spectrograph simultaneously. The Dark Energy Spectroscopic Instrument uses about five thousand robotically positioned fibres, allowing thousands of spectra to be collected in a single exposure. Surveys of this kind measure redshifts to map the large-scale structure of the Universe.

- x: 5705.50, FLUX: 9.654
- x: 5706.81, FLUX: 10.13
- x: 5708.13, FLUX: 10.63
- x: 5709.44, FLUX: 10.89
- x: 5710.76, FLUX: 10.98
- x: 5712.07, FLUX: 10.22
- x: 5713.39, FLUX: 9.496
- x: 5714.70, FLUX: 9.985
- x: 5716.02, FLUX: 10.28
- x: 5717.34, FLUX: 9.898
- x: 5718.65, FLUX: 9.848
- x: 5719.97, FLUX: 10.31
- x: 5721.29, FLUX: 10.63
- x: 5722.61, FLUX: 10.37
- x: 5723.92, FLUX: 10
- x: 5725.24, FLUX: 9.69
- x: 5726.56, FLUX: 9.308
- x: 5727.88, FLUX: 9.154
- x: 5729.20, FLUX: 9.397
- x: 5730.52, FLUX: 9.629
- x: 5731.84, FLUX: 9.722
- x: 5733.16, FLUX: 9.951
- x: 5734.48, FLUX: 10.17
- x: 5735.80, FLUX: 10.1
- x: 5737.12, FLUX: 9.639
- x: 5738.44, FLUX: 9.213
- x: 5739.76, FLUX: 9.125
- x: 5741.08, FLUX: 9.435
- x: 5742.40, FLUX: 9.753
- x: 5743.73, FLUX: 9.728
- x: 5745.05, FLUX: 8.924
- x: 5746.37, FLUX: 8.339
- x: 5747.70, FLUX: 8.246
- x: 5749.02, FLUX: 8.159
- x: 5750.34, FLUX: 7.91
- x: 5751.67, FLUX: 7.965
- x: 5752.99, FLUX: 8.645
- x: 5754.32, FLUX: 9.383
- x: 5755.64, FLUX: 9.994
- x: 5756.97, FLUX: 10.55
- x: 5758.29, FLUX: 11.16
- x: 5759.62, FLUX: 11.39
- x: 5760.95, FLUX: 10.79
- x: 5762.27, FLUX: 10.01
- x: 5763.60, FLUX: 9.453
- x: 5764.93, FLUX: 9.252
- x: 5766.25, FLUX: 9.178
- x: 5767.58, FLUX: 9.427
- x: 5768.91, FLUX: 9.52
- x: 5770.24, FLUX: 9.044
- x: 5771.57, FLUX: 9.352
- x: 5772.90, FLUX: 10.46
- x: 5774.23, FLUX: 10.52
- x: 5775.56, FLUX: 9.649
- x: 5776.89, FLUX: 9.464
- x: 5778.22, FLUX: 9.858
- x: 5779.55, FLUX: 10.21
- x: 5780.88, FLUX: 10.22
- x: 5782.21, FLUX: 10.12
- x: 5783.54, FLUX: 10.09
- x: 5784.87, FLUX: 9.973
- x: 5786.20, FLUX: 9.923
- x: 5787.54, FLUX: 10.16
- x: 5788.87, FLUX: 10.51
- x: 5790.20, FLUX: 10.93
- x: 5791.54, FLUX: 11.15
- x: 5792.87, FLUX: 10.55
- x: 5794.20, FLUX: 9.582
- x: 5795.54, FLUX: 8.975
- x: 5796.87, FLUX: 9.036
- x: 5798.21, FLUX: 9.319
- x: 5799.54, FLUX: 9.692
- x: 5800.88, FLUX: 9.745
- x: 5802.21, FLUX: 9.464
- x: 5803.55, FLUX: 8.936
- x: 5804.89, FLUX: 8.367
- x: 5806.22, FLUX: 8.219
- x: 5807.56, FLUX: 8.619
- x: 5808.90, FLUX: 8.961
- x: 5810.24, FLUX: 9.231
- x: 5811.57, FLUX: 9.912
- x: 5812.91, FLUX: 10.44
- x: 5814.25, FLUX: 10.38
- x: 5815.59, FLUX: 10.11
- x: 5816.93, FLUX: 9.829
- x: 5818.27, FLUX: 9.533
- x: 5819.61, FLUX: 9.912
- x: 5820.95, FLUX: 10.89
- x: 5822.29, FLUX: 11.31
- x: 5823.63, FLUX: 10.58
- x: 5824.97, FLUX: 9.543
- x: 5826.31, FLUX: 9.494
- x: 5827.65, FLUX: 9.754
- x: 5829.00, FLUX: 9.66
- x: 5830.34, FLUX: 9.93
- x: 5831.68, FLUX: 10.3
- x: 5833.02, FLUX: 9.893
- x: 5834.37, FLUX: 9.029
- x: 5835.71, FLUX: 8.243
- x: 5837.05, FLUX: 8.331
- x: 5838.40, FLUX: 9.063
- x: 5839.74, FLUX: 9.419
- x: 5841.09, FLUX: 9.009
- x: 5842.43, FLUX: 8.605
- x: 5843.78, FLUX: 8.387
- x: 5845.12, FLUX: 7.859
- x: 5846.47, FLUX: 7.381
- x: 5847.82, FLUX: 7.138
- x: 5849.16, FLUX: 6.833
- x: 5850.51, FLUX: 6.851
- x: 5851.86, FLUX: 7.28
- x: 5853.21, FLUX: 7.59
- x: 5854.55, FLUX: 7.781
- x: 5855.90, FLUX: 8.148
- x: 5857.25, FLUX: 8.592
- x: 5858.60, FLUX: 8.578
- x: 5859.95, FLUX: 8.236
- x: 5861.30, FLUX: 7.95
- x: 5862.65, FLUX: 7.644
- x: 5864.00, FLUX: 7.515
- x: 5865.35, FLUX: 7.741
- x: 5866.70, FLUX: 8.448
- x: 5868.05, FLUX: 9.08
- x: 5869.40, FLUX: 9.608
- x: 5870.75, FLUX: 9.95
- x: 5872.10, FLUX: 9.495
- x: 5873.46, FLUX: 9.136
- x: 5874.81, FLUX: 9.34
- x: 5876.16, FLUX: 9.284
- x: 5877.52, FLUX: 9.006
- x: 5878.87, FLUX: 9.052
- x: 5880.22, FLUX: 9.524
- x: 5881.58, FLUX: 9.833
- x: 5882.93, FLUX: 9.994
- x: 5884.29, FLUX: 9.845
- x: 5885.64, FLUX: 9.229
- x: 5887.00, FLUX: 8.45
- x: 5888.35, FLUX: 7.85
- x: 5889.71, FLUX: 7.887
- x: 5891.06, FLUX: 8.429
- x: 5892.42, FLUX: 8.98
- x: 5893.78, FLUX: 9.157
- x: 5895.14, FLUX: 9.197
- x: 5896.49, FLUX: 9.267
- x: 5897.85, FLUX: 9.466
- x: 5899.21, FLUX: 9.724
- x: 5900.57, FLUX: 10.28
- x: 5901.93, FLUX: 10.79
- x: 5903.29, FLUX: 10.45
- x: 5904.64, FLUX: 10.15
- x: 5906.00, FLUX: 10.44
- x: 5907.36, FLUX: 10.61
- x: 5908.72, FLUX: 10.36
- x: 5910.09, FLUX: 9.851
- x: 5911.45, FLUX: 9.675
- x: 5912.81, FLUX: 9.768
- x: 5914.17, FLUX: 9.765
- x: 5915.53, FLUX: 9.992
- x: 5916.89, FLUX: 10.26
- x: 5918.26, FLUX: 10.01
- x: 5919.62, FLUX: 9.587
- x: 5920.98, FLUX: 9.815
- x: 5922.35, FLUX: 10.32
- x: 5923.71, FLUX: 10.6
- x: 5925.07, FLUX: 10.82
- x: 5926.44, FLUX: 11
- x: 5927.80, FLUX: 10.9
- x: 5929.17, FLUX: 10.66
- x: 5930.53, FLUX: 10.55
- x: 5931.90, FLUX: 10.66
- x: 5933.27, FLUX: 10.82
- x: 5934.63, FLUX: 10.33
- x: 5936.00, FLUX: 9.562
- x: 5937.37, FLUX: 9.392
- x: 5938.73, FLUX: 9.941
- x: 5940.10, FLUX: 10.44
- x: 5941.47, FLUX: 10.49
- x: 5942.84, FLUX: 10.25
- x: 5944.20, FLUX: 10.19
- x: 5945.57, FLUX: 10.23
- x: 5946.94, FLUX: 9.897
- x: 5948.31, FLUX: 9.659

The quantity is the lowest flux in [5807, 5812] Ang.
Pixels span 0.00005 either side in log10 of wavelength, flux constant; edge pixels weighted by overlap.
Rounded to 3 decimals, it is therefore 8.619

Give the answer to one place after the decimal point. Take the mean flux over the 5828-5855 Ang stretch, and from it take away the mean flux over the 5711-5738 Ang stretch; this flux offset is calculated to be -1.5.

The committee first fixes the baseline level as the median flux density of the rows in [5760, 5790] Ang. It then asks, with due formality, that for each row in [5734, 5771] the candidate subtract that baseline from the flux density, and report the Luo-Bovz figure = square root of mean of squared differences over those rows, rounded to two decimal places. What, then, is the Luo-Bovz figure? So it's 1.01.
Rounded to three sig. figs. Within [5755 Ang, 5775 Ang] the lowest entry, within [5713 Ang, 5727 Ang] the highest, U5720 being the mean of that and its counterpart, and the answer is 9.84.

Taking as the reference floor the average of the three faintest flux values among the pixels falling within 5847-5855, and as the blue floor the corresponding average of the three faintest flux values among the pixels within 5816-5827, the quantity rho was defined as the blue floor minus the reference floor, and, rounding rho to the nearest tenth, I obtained 2.6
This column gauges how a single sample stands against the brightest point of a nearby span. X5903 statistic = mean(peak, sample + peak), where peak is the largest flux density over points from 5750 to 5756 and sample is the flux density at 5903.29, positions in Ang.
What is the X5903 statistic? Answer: 15.2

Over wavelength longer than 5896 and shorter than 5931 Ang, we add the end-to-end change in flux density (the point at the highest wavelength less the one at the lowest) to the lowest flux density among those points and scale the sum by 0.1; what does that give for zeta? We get 1.1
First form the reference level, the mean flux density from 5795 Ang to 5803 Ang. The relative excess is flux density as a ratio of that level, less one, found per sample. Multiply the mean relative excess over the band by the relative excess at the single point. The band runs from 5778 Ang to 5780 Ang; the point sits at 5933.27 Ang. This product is 0.011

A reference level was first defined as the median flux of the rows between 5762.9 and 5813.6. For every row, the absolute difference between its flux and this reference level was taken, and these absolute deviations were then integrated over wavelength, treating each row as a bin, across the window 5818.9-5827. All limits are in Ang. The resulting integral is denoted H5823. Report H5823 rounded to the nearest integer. 6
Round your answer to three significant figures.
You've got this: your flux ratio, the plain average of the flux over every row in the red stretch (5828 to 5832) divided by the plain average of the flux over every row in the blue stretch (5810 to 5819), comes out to 1.00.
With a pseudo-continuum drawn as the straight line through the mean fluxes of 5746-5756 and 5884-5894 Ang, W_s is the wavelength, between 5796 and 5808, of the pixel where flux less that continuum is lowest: 5806.22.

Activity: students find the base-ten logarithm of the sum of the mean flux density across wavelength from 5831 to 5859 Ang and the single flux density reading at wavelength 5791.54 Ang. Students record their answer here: 1.289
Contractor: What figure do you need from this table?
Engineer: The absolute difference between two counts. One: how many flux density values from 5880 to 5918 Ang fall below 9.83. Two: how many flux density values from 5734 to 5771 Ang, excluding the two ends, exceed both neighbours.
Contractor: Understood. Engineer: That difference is 12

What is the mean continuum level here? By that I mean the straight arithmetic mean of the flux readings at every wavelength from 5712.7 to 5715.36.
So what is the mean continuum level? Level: 9.7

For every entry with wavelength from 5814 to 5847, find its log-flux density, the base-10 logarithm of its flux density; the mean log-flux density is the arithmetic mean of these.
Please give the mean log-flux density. 0.97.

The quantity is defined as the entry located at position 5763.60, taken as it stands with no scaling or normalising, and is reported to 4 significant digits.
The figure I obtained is 9.453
